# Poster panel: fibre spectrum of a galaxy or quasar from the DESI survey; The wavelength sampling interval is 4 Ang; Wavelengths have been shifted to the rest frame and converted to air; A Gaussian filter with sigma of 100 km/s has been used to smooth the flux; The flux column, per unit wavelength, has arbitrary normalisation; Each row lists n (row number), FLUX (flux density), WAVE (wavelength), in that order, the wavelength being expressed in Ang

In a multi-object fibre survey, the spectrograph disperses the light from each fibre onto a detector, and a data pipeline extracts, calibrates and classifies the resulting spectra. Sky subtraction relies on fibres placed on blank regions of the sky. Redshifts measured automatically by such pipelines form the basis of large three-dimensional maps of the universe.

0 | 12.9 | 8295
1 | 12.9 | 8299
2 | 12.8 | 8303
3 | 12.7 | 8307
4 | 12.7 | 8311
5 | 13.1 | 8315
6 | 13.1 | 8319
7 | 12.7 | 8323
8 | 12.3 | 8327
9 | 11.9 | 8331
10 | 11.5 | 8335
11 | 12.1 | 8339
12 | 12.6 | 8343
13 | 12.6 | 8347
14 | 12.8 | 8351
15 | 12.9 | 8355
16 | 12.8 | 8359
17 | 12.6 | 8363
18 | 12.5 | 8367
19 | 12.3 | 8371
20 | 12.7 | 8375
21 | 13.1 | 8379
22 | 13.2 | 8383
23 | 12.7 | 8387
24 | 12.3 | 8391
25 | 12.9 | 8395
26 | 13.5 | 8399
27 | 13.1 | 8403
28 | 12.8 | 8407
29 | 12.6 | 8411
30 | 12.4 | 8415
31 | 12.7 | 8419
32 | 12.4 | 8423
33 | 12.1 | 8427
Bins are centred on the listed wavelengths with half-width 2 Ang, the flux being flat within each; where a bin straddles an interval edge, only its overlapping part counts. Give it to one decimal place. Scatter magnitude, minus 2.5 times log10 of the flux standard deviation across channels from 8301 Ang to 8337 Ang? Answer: 0.7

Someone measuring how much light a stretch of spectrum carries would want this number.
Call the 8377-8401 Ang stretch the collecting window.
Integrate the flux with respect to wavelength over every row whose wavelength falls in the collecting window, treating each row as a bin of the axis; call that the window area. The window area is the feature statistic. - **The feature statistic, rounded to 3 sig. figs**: 311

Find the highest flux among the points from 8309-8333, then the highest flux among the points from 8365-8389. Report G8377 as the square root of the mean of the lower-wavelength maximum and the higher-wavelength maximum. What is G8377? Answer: 3.626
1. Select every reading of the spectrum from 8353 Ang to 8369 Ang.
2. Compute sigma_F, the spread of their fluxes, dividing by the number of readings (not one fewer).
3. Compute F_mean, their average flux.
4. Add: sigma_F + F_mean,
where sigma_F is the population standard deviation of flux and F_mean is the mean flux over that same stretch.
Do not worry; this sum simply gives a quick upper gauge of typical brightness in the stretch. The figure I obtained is 12.9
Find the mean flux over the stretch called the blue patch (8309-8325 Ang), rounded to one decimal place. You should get 12.9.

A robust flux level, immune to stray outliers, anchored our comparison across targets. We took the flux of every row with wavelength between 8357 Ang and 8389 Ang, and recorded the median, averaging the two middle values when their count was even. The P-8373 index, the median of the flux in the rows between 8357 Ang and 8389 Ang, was 12.7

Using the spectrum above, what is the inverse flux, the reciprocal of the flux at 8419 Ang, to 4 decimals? 0.0787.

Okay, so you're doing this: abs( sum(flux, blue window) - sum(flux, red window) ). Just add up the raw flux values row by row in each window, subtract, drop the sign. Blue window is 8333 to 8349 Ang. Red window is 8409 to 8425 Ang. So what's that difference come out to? 1.3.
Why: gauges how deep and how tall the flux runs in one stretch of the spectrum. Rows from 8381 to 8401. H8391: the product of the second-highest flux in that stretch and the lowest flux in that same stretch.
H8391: 162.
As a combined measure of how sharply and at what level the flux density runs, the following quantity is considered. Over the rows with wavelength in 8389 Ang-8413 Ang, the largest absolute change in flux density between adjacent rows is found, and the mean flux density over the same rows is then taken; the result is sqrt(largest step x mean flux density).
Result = 2.8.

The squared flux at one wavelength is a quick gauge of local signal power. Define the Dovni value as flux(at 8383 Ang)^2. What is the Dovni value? 174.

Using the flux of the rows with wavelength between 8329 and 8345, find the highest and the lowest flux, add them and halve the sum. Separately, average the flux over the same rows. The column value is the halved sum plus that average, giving 24.1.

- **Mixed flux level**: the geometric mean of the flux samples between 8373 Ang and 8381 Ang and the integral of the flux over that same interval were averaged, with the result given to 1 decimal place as 58.0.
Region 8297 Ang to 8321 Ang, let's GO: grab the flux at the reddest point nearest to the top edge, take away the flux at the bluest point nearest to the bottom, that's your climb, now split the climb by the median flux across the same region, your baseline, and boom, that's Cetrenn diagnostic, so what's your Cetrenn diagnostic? 0.02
